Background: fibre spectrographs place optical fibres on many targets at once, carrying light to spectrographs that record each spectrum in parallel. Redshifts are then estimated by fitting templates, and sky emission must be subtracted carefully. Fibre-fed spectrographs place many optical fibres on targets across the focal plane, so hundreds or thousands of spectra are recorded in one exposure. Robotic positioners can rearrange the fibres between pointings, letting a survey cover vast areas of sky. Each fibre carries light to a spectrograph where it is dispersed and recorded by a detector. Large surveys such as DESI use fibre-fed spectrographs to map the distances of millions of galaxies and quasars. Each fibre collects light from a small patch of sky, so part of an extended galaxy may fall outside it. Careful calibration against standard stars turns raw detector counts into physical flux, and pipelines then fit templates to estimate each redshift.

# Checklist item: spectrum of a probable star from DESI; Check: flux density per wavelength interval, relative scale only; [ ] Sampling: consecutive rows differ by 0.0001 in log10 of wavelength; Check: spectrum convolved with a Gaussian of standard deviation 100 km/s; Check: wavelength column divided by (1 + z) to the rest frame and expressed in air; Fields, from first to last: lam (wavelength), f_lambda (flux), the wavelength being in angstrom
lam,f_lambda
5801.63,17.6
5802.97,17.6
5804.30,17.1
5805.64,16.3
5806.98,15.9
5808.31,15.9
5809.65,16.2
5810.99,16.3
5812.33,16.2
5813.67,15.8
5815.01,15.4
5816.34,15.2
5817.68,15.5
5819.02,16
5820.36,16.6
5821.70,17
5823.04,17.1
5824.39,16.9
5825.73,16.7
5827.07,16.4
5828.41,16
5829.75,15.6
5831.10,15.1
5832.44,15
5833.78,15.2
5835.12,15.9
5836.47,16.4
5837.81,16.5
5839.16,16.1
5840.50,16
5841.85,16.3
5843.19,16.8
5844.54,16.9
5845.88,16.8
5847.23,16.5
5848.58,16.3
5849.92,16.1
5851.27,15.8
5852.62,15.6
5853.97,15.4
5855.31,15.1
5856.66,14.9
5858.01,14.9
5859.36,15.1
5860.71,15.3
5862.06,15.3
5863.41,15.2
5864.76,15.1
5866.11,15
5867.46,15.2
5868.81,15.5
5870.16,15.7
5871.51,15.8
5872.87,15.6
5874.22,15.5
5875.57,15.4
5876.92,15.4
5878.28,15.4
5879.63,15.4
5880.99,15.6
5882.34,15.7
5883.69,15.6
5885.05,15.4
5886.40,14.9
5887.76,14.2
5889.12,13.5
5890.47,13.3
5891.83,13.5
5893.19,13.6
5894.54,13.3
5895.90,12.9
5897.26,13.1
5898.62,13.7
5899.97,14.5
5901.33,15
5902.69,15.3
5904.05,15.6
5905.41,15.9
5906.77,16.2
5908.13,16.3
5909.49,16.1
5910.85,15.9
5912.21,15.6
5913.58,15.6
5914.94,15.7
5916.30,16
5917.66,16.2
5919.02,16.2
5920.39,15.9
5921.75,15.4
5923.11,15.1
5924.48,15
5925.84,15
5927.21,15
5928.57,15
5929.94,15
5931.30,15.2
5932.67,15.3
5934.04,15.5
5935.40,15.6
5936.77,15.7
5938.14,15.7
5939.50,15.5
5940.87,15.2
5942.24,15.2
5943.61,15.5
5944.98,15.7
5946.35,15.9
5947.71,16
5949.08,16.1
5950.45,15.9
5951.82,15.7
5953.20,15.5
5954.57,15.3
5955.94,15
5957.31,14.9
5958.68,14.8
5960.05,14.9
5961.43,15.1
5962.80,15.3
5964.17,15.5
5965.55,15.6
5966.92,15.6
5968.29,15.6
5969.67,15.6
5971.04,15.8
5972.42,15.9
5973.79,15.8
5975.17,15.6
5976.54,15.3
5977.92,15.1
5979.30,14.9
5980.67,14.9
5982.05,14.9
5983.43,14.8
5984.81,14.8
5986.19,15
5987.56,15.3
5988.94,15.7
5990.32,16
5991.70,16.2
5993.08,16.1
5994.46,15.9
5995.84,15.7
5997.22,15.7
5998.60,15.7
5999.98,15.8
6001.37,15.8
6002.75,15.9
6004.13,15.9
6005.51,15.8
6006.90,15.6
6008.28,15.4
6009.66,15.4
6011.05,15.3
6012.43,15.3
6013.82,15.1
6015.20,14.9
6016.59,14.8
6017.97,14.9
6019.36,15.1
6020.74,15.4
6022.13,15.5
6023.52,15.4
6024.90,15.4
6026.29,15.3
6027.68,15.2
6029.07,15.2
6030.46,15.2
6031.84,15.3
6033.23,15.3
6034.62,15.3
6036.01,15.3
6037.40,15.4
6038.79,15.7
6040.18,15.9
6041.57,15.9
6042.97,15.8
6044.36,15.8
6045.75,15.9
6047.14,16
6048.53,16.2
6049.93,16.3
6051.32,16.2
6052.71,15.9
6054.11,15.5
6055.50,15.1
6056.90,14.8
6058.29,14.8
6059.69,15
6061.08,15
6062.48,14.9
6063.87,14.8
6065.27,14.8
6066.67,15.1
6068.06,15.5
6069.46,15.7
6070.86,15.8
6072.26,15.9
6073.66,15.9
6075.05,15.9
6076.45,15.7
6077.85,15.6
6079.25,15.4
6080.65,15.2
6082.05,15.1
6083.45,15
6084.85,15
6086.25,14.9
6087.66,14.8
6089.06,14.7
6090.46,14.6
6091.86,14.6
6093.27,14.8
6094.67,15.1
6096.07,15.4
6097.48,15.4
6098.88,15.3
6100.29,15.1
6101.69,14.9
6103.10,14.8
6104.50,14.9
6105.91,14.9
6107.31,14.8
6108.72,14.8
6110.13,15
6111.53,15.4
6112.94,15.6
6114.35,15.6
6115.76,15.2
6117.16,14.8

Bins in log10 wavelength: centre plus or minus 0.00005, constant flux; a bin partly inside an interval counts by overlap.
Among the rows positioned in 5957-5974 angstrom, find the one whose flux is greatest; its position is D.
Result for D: 5972.42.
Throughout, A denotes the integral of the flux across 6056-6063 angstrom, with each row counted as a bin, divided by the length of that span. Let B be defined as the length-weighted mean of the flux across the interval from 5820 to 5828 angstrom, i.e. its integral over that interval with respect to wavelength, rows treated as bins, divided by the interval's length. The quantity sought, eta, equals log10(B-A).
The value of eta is 0.27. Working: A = 14.90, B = 16.8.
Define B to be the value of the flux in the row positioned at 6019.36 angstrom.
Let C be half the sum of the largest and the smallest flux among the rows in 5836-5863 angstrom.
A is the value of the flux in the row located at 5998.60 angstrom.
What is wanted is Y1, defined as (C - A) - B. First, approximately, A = 15.7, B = 15.1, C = 15.9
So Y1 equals -14.9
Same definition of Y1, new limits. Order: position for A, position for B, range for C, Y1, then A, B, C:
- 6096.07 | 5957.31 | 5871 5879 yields -14.7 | 15.4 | 14.9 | 15.6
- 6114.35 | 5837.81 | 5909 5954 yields -16.5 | 15.6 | 16.5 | 15.6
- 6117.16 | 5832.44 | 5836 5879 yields -13.9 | 14.8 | 15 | 15.9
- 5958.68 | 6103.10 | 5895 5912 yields -15.0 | 14.8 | 14.8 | 14.6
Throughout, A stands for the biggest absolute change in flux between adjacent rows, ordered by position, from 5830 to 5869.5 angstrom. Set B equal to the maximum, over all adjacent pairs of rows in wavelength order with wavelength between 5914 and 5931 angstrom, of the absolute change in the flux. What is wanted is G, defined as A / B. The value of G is 1.4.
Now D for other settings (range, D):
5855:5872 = 5871.51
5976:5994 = 5991.70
